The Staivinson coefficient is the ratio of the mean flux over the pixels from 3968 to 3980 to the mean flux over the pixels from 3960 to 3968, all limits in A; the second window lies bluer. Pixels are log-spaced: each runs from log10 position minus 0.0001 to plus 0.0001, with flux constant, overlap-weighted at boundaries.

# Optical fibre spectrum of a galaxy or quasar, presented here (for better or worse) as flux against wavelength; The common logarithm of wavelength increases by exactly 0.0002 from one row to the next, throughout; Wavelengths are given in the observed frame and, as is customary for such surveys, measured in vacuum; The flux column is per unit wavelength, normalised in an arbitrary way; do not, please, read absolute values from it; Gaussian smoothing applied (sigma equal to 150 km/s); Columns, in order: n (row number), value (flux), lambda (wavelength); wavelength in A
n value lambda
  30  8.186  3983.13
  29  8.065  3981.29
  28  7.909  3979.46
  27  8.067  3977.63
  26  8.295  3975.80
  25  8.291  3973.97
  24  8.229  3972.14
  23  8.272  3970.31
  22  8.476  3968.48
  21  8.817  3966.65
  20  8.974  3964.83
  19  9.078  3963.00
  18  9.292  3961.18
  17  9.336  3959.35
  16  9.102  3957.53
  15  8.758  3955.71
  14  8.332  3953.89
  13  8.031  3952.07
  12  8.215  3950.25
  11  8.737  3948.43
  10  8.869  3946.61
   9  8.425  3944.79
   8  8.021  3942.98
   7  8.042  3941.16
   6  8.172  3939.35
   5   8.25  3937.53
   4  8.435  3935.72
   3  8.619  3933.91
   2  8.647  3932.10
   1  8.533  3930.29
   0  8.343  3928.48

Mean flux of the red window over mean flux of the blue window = 0.91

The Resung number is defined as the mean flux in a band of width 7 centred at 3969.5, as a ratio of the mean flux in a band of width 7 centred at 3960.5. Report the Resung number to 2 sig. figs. 0.92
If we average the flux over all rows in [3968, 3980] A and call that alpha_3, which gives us 8.22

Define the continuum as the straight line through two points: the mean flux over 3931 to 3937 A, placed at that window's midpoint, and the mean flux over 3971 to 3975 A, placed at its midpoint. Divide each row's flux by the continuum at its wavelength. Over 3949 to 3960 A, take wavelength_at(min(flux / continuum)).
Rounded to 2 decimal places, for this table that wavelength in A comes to 3952.07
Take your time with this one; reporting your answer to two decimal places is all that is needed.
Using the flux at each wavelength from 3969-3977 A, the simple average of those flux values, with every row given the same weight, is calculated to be 8.27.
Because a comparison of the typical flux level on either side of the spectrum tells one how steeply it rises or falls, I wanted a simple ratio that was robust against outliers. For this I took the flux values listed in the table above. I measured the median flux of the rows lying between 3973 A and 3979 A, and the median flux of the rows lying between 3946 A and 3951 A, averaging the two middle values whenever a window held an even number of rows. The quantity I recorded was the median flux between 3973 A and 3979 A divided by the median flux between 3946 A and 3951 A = 0.95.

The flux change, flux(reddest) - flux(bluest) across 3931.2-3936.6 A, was -0.2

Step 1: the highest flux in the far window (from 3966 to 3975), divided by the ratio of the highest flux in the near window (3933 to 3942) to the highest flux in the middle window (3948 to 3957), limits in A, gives 8.96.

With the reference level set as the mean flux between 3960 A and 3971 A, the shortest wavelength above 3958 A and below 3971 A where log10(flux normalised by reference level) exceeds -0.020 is 3959.35 A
